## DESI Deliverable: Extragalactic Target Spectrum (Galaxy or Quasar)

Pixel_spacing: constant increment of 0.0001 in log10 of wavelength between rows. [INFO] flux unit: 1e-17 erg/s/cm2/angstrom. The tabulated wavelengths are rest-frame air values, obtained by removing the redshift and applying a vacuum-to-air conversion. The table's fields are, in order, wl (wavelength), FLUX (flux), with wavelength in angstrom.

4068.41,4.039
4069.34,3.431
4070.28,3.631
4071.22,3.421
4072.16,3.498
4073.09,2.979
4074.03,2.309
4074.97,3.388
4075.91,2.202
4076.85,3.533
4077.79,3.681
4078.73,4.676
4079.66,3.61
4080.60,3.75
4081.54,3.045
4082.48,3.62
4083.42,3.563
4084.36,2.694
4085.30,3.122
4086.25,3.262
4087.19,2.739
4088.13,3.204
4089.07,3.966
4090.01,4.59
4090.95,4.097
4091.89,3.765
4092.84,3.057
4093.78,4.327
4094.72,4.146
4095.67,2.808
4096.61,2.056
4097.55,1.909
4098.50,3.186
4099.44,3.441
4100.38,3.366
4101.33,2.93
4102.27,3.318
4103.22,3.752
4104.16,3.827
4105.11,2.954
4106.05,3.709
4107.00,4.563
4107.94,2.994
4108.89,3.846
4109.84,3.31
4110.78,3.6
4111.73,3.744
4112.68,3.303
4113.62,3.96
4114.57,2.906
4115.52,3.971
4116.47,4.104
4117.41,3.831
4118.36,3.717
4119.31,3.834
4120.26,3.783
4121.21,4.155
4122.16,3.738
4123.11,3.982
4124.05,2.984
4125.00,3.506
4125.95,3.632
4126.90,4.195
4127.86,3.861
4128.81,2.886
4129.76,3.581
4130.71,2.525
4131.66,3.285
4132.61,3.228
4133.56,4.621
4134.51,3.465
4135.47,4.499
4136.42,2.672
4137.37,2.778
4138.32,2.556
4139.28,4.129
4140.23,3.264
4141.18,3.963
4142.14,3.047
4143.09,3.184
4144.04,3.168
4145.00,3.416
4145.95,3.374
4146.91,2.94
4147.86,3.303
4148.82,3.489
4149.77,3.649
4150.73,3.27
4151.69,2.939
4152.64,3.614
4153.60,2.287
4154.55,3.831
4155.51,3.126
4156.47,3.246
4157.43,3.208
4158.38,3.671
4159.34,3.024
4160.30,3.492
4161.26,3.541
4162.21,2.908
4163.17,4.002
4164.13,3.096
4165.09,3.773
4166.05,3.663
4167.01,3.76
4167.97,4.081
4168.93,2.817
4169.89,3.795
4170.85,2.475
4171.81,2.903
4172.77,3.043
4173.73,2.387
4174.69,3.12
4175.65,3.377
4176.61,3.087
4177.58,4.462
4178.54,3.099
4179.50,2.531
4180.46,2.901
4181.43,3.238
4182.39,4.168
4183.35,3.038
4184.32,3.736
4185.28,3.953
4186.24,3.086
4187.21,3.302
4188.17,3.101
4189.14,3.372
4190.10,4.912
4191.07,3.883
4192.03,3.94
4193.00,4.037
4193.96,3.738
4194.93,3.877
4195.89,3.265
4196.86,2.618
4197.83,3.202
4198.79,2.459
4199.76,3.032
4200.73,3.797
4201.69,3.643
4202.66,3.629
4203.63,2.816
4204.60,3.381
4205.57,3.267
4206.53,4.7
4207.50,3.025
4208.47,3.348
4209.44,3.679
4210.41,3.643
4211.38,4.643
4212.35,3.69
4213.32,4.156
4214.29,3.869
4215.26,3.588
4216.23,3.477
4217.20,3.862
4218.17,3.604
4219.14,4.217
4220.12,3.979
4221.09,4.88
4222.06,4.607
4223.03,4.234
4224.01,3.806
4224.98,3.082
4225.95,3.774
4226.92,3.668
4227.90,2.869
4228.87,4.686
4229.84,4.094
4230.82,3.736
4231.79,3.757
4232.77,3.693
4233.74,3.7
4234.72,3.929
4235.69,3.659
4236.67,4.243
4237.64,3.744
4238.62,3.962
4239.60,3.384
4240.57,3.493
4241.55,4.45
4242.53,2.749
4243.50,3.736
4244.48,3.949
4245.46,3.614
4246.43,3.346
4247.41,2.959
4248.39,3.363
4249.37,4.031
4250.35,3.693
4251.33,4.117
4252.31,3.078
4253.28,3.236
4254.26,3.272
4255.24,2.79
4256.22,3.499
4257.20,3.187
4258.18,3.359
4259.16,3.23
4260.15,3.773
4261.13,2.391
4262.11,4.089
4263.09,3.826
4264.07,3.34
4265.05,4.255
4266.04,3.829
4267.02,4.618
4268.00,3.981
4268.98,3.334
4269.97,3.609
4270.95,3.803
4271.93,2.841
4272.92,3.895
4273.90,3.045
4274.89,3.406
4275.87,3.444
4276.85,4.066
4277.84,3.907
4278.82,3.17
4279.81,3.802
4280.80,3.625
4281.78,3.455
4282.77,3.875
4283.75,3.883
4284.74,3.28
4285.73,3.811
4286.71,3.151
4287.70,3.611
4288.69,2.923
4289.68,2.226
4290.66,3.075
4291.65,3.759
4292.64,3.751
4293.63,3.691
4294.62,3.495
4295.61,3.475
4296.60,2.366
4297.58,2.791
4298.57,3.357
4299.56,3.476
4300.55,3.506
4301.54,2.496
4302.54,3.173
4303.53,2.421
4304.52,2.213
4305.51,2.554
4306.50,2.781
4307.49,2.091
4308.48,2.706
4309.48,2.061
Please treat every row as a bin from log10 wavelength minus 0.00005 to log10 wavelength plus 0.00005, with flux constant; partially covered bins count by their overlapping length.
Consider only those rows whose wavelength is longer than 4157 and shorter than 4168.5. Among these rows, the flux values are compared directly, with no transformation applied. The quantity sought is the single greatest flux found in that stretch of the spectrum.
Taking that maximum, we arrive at 4.081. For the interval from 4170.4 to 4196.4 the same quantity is 4.912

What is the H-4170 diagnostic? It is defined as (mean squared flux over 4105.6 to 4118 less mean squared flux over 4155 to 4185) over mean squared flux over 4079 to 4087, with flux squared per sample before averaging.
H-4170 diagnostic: 0.22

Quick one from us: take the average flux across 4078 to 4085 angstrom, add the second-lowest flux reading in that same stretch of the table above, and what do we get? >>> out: 6.6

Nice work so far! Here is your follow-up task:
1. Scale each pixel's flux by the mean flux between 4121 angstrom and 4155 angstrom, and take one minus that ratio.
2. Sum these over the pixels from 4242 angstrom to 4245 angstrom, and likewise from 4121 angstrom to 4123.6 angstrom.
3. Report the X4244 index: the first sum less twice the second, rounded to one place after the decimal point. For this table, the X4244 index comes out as 0.9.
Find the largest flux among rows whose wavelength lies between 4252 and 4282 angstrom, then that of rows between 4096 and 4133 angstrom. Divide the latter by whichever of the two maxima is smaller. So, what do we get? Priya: 1.00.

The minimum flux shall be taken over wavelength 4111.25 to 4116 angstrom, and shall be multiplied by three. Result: 8.7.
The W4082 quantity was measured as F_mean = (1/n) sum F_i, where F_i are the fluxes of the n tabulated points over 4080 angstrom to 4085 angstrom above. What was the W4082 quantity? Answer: 3.33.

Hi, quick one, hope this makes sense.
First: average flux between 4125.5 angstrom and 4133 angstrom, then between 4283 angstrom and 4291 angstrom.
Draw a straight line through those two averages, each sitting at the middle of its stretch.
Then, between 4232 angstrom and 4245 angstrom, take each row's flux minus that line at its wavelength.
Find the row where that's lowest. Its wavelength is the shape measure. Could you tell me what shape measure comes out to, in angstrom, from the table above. 4242.53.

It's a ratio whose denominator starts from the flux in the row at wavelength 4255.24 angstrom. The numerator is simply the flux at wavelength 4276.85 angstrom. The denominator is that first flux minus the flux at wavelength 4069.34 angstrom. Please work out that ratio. -6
